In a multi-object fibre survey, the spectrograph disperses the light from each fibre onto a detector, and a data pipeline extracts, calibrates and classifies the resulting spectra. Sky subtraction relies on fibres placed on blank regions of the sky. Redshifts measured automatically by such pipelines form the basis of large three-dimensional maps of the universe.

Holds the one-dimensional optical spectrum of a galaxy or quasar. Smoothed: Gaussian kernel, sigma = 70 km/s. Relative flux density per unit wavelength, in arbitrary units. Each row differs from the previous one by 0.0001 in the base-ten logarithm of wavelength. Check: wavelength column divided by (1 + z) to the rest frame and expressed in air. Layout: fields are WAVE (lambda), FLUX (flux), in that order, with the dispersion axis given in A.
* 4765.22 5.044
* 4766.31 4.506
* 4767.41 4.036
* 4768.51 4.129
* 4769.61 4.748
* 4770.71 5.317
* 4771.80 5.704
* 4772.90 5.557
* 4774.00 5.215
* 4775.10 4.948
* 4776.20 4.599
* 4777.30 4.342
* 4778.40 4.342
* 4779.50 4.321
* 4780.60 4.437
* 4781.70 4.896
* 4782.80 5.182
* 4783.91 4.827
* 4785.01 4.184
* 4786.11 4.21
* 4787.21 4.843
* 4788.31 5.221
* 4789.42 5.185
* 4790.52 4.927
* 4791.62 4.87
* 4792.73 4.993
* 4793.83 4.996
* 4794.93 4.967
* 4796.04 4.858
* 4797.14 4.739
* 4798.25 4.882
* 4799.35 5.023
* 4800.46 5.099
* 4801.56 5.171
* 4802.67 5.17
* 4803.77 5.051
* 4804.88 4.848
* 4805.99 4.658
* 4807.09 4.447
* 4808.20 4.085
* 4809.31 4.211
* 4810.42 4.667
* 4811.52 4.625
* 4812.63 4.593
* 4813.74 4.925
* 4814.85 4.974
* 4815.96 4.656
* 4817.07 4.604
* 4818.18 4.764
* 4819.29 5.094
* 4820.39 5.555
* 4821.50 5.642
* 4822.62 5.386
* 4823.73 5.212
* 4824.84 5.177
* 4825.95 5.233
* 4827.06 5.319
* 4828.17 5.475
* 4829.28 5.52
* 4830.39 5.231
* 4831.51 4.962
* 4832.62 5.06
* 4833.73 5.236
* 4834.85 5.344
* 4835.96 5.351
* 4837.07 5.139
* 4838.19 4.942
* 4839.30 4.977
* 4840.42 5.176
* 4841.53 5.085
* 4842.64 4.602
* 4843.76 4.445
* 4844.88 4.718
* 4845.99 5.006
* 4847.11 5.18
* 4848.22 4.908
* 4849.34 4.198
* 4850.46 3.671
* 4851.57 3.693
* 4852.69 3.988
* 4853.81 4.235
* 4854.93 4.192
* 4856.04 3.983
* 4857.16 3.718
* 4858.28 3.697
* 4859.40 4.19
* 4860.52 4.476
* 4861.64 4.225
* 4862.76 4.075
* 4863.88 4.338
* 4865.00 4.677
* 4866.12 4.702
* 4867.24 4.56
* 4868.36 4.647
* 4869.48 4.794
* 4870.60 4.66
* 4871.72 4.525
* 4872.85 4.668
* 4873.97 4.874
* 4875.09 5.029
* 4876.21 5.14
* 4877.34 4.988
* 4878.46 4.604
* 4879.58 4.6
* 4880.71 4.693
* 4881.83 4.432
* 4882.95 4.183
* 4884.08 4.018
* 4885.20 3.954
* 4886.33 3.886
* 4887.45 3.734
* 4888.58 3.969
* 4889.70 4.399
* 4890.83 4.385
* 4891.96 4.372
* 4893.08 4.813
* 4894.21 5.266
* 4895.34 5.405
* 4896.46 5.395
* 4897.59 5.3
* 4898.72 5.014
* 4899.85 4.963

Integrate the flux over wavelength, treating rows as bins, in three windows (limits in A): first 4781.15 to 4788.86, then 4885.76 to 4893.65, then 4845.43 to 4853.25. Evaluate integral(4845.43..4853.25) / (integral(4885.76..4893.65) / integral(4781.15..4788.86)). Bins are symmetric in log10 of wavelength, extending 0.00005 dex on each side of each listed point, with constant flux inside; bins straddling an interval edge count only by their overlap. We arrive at 37.8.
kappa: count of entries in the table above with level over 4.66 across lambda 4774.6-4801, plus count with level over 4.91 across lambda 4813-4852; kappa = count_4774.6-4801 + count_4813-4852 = 42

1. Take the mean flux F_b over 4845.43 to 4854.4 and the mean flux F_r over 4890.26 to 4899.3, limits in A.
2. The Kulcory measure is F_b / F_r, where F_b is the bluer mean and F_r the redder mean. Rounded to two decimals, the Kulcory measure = 0.87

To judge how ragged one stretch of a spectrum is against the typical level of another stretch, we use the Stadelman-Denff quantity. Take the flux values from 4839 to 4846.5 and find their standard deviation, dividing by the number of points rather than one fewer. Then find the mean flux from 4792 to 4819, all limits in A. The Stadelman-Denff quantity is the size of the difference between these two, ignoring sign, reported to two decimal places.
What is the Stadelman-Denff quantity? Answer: 4.54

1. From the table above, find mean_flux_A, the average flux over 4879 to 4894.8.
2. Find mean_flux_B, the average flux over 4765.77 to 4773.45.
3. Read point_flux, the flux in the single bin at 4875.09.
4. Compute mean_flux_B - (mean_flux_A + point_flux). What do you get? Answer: -4.5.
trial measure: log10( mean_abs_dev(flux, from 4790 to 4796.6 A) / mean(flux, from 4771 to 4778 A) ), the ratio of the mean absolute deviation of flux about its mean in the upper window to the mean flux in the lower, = -2.00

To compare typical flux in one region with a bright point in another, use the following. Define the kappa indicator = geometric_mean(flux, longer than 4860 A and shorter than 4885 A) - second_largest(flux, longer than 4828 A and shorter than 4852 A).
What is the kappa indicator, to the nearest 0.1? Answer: -0.9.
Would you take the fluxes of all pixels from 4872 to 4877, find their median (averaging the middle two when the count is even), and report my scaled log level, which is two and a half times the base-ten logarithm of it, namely 1.74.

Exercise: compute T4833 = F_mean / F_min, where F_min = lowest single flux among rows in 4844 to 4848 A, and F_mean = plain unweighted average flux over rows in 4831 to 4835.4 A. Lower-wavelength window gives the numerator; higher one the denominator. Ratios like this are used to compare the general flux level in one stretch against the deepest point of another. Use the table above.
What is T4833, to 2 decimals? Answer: 1.09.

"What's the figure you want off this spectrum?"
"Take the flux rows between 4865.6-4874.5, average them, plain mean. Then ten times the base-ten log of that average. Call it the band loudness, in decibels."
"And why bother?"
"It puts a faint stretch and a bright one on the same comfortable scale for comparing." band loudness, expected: 6.70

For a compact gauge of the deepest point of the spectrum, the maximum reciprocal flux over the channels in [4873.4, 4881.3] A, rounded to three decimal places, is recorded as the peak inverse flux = 0.217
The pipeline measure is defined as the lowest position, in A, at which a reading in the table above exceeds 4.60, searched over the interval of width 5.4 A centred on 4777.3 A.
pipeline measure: 4775.10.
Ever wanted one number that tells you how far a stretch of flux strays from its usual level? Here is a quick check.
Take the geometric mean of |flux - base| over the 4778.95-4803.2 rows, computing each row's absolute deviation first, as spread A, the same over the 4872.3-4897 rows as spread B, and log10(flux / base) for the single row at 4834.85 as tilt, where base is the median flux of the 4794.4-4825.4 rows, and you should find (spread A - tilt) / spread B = 0.2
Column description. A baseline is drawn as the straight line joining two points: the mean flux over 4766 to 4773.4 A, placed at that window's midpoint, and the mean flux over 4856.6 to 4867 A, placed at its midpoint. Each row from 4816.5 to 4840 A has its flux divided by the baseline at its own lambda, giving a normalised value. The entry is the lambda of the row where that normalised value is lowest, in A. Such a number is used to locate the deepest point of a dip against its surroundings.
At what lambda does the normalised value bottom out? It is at 4817.07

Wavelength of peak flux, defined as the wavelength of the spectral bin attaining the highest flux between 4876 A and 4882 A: 4876.21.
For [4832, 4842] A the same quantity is 4835.96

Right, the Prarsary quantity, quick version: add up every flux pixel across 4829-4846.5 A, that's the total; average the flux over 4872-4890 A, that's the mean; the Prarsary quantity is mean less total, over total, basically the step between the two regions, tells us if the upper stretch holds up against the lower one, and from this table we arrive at -0.945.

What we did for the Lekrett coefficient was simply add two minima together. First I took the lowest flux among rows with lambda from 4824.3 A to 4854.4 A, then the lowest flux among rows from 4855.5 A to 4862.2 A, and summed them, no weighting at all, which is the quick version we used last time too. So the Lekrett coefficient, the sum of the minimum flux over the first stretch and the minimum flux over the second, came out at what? 7.37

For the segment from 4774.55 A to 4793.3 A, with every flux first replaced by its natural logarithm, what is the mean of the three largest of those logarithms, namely 1.648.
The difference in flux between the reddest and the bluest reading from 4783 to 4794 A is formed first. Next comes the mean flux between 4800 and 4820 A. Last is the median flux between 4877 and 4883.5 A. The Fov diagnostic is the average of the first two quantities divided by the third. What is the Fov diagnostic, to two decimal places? 0.54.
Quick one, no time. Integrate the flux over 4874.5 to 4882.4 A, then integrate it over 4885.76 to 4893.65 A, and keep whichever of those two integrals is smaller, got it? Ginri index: 33.3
